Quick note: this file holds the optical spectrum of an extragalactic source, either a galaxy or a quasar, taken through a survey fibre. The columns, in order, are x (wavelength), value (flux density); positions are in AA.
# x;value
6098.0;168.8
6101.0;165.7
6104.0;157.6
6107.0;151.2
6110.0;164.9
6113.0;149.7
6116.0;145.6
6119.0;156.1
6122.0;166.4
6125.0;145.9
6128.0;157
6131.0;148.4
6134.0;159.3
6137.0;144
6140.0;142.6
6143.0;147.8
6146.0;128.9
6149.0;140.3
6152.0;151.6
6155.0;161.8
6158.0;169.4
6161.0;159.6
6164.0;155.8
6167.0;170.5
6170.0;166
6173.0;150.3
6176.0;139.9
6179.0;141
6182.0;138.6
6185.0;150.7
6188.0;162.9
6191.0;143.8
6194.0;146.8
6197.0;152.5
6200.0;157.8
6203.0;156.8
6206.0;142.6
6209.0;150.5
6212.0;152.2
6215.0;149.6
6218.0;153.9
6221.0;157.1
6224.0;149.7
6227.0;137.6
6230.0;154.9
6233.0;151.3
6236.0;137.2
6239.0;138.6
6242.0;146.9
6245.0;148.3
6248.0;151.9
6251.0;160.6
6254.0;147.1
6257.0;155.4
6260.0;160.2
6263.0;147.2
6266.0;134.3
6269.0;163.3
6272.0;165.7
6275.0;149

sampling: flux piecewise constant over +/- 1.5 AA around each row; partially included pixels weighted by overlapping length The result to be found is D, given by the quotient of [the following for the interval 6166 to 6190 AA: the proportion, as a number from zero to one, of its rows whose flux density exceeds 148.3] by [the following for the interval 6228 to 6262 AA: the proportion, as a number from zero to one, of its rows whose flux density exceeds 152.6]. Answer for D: 1.7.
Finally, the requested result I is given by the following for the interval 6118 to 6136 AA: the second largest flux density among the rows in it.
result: 159.3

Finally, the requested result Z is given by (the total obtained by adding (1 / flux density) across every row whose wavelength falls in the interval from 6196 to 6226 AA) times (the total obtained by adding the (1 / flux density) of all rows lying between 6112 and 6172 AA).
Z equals 0.009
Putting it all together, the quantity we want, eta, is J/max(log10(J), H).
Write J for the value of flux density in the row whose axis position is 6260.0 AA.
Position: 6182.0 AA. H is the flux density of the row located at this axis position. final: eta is 1.16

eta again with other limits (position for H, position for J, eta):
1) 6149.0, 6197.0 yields 1.09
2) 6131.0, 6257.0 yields 1.05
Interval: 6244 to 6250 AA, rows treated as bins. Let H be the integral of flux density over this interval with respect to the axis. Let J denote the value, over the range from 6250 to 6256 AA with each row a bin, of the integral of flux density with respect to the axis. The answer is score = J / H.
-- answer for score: 1.02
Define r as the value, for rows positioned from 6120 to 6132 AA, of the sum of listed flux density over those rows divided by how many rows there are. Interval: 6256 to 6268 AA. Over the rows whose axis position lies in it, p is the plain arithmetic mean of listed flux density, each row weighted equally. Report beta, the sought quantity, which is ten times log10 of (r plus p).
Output 24.82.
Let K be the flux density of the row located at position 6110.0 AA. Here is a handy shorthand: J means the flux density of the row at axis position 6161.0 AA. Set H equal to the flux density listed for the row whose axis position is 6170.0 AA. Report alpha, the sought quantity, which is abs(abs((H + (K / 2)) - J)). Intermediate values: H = 166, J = 159.6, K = 164.9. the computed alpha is 89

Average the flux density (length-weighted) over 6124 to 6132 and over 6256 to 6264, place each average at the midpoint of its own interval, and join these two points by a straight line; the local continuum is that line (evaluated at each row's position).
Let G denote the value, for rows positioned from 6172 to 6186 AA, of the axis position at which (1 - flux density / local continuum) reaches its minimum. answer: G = 6185.0 AA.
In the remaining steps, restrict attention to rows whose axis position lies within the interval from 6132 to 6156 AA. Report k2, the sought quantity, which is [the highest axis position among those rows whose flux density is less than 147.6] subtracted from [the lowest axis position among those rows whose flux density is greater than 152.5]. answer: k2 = -15 AA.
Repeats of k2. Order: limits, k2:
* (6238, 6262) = -3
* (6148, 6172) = 6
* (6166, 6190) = -15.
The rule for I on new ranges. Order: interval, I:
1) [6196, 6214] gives 156.8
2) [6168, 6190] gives 162.9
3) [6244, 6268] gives 160.2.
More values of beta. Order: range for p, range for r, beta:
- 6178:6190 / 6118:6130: 24.84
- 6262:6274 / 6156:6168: 25.00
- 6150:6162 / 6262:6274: 24.96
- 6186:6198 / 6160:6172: 24.98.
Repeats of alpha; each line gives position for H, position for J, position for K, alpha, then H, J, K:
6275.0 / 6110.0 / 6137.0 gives 56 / 149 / 164.9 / 144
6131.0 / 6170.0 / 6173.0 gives 58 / 148.4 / 166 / 150.3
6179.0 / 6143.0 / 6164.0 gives 71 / 141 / 147.8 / 155.8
